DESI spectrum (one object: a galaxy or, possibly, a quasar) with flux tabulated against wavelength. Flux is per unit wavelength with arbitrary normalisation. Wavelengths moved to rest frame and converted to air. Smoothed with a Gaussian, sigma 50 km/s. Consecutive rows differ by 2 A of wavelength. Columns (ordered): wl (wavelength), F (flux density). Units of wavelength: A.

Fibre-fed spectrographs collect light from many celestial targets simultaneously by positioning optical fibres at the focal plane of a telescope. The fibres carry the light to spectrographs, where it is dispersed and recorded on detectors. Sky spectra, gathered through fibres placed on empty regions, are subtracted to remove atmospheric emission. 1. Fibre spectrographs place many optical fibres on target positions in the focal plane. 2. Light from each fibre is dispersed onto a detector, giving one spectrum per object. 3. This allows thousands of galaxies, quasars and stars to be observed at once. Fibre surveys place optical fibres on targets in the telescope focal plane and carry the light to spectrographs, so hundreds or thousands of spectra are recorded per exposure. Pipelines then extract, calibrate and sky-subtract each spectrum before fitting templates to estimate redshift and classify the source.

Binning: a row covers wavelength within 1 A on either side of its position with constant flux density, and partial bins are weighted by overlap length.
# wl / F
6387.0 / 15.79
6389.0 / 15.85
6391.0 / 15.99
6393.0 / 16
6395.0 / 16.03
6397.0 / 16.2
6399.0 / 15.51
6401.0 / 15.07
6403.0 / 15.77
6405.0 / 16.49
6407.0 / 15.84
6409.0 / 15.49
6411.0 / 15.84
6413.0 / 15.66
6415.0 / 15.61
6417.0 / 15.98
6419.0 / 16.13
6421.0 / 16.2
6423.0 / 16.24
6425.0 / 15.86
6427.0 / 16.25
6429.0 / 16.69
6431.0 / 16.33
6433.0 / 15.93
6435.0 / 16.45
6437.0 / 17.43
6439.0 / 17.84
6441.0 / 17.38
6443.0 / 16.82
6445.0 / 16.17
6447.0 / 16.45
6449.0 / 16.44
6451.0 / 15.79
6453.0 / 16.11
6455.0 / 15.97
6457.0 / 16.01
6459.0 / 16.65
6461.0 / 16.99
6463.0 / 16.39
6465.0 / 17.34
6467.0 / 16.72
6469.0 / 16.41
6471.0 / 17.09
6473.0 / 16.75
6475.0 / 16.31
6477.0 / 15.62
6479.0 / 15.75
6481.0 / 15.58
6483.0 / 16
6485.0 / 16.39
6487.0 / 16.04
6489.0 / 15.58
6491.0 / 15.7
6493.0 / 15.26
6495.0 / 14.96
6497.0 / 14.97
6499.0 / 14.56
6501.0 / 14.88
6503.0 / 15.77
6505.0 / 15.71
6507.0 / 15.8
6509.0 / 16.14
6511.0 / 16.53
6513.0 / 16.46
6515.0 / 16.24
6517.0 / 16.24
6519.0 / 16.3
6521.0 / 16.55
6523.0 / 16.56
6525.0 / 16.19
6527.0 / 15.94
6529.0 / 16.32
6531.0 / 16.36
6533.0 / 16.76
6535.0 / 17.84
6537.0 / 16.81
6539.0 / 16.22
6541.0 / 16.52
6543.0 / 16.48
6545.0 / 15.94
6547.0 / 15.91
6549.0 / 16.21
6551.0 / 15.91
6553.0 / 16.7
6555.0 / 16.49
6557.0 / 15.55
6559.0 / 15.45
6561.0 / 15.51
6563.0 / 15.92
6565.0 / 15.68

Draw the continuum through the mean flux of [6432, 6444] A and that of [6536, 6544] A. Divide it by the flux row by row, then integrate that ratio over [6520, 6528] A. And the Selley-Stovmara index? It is 8.1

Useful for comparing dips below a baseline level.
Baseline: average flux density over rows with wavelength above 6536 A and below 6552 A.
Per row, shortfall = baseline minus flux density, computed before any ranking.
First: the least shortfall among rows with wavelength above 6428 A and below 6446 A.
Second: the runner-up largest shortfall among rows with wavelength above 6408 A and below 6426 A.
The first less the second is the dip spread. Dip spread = -2.2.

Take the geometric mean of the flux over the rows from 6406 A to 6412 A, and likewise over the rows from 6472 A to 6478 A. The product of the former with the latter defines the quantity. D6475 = 255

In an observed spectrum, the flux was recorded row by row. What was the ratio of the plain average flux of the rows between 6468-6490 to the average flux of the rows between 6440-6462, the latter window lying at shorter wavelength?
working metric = 0.98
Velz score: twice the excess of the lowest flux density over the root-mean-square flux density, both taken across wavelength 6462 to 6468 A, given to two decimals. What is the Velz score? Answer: -0.86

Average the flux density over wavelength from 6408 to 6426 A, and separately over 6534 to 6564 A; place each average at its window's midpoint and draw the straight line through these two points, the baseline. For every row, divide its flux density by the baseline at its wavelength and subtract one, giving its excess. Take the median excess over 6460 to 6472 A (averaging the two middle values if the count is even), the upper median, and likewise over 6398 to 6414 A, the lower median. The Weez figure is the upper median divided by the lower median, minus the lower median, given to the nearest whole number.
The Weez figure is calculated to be -6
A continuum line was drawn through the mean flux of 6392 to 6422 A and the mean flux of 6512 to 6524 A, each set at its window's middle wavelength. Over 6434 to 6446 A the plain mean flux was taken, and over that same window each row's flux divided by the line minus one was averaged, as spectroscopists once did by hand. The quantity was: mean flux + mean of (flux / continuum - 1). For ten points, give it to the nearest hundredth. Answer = 17.08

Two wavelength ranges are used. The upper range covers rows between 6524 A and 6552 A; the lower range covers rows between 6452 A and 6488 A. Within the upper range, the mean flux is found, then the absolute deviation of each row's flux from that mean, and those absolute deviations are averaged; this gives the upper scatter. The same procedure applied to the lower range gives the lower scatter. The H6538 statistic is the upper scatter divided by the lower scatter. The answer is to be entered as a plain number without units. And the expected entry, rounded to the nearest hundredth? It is 0.87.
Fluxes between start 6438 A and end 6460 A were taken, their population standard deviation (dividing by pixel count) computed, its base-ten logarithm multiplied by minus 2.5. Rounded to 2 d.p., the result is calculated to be 0.55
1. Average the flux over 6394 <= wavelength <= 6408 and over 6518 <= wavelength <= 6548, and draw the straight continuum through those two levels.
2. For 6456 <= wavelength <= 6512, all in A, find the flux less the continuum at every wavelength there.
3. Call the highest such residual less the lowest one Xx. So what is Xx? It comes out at 2.9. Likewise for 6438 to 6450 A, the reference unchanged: 1.7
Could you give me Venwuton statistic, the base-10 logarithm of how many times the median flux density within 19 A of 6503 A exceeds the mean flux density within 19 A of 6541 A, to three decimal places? -0.014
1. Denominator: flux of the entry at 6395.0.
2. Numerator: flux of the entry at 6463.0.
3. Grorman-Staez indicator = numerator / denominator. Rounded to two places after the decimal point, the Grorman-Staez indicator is 1.02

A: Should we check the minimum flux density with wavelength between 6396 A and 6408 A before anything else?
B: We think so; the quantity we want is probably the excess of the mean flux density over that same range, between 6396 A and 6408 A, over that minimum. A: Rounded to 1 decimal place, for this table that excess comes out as 0.7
